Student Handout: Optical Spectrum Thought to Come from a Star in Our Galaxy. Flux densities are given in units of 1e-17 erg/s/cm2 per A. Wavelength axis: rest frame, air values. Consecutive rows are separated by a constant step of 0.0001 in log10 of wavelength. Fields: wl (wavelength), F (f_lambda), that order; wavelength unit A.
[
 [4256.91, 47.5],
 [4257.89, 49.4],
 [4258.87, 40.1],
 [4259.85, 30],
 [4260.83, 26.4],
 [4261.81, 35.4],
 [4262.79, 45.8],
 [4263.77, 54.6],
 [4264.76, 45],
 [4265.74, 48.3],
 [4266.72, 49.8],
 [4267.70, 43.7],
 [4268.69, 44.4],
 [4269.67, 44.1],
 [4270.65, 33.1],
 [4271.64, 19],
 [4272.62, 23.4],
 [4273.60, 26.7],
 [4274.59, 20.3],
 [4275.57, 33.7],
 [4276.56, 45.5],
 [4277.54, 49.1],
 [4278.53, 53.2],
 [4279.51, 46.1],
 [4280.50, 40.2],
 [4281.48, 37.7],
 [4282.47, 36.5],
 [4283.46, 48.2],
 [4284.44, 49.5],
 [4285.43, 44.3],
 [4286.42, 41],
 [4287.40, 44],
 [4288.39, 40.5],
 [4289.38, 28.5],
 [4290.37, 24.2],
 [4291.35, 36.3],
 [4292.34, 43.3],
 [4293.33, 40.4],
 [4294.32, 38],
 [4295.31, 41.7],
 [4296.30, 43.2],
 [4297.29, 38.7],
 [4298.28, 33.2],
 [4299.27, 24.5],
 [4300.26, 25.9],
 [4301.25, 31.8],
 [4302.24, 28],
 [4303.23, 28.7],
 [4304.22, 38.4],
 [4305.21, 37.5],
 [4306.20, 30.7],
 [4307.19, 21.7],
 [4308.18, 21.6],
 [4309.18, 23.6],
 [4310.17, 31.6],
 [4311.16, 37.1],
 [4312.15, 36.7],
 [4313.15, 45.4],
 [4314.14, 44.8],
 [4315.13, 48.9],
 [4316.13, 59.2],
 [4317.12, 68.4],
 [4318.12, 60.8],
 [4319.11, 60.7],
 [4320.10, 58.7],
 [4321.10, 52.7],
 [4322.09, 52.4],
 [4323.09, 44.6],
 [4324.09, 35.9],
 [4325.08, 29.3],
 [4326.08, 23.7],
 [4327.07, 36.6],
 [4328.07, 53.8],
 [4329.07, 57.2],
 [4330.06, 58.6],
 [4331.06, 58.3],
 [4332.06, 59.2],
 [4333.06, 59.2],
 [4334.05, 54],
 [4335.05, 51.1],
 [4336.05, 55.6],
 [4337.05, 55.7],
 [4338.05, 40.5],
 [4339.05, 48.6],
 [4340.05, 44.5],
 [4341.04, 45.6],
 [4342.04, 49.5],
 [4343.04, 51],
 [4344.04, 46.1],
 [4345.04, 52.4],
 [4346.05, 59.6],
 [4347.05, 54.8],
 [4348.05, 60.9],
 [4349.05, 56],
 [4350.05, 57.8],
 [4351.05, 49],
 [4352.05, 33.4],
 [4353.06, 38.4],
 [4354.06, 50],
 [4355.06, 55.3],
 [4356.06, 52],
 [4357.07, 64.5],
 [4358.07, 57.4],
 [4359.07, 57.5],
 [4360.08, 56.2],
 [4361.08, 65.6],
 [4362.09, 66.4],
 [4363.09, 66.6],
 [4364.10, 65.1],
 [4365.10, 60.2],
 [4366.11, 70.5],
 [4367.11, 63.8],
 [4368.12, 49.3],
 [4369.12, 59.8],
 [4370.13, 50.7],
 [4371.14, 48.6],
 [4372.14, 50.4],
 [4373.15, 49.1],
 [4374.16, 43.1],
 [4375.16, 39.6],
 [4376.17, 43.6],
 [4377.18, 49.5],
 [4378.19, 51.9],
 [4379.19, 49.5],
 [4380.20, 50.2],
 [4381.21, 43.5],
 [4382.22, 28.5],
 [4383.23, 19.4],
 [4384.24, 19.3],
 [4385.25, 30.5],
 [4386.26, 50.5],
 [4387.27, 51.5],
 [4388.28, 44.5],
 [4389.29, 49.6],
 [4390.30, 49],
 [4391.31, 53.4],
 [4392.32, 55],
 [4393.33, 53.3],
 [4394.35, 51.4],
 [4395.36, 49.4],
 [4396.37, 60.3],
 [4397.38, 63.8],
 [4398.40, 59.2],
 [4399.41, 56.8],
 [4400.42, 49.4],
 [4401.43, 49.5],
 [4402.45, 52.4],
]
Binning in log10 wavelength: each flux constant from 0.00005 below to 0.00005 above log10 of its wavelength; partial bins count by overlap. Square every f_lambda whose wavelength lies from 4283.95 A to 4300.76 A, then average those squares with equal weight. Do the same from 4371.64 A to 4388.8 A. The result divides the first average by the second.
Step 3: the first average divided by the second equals 0.78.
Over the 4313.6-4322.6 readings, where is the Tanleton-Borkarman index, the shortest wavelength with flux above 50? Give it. 4316.13 A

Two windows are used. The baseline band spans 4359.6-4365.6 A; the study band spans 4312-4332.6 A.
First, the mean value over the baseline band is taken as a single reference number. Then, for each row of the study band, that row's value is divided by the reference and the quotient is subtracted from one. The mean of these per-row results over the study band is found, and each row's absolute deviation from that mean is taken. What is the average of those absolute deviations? 0.154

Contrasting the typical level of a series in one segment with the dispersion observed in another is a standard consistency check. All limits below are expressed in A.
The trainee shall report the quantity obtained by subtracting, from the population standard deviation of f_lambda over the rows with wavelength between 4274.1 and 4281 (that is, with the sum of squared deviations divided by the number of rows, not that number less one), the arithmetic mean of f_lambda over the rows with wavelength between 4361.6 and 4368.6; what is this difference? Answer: -53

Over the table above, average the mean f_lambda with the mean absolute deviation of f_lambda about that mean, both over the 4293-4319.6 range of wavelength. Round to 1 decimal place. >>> 24.0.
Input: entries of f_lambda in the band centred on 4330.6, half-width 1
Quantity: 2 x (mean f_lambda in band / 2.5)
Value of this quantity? 47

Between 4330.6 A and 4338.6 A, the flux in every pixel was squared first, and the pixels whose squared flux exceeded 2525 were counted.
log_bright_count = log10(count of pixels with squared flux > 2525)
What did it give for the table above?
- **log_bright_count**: 0.85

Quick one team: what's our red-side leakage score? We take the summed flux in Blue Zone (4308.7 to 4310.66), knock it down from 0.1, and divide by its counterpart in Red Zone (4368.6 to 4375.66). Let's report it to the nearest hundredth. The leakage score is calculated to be -0.16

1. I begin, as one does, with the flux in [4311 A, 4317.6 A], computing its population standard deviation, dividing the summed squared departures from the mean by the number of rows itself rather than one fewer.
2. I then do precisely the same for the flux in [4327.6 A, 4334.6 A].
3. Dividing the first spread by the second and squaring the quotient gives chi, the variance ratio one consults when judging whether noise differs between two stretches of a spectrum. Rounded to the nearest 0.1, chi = 24.4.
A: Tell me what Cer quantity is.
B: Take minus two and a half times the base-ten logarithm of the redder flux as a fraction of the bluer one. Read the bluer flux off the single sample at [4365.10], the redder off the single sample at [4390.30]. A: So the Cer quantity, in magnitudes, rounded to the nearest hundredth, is 0.22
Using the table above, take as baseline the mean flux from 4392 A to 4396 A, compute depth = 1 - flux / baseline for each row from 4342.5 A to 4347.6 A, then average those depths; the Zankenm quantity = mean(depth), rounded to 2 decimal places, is -0.01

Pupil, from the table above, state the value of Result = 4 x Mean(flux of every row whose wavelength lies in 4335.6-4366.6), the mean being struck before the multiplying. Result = 218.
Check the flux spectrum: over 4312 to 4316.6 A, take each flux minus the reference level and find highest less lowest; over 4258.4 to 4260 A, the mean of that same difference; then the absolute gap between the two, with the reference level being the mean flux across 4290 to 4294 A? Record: 23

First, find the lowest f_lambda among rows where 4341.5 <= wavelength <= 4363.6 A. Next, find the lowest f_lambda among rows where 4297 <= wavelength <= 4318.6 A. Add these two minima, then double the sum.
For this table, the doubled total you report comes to 110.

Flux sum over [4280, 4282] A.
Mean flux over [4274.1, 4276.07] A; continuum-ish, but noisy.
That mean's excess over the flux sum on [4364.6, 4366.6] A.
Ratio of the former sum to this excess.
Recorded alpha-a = -0.75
